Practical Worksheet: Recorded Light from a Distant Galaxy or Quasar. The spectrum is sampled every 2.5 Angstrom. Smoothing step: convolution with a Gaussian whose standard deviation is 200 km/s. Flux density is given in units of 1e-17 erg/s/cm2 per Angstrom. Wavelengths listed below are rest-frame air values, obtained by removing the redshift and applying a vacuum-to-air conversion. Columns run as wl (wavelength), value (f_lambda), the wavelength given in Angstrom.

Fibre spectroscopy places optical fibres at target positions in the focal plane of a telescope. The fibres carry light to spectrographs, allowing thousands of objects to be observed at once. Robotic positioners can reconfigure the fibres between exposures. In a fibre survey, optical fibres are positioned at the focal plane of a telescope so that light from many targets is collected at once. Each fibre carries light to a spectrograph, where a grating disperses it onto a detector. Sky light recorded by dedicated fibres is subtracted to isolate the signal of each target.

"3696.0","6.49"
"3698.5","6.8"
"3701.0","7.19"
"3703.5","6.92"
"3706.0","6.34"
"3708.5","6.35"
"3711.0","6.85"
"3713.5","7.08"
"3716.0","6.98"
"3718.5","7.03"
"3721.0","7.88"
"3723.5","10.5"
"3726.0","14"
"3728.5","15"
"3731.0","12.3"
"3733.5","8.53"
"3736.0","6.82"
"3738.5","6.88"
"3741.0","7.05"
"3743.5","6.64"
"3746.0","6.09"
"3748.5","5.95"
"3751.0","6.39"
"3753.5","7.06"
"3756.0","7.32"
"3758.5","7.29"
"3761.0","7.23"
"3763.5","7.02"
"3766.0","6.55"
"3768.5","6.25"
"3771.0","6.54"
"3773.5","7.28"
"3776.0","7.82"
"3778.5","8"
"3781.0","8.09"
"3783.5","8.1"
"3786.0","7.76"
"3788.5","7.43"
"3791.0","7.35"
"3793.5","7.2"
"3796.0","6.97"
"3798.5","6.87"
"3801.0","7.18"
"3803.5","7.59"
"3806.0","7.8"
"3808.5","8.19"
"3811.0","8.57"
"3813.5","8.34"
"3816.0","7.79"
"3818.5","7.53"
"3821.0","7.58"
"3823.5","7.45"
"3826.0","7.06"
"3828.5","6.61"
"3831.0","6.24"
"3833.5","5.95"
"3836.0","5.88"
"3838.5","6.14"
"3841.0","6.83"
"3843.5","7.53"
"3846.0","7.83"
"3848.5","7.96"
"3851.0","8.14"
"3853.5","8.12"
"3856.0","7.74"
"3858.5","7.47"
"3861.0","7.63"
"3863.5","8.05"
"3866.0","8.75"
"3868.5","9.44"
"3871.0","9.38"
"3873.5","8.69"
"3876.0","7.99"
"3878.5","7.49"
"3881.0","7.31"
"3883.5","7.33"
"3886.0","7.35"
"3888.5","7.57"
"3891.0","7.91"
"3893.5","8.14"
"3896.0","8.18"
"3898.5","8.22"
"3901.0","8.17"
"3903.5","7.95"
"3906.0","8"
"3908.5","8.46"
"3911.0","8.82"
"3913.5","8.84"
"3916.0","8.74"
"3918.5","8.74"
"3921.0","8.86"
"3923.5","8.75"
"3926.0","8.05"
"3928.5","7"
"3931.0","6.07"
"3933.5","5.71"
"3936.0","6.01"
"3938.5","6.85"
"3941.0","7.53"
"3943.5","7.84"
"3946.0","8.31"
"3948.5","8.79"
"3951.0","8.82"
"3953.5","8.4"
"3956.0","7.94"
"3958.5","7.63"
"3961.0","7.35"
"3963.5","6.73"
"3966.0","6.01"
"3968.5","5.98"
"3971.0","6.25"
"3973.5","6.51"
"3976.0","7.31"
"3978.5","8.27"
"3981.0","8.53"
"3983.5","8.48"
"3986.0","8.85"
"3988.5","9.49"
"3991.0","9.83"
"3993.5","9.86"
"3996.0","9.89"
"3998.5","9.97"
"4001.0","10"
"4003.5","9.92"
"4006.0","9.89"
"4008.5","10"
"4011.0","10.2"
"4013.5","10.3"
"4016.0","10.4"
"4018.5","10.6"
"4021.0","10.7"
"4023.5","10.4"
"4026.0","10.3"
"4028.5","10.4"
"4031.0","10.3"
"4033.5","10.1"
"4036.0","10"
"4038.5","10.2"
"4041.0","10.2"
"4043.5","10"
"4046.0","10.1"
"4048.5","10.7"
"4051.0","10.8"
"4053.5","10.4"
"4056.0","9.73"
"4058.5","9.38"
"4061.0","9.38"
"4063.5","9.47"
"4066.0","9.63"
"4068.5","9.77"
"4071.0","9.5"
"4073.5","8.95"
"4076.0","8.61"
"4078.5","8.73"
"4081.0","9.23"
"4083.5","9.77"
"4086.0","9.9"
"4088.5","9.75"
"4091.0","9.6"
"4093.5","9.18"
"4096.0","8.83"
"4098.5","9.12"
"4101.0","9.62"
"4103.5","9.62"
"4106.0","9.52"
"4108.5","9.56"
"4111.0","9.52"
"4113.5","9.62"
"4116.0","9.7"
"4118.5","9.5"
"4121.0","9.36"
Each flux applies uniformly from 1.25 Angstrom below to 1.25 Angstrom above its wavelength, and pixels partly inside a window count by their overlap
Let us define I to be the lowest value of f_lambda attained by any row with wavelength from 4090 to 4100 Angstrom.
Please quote 8.83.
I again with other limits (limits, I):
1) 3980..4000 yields 8.48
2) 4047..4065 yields 9.38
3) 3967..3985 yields 5.98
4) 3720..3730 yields 7.88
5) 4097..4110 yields 9.12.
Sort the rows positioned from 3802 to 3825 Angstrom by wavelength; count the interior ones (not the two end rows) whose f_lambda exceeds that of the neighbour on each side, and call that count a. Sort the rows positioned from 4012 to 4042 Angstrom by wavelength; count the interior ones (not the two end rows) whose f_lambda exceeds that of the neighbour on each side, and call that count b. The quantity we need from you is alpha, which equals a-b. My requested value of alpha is 0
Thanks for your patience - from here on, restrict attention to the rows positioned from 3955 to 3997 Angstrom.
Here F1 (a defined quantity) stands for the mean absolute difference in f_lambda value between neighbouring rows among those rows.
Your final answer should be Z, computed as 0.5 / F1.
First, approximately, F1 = 0.37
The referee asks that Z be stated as 1.34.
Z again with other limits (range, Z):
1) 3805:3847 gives 1.45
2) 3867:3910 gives 2.09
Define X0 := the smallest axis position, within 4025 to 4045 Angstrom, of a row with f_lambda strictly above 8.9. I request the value 4026.0 Angstrom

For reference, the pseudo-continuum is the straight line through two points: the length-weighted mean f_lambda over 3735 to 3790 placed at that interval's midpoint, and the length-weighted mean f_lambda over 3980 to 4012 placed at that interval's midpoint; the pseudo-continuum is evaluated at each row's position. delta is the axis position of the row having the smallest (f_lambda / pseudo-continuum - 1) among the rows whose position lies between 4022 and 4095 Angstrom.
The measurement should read 4076.0 Angstrom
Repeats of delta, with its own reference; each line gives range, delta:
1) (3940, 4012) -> 3968.5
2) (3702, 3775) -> 3748.5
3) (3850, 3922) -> 3886.0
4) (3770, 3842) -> 3836.0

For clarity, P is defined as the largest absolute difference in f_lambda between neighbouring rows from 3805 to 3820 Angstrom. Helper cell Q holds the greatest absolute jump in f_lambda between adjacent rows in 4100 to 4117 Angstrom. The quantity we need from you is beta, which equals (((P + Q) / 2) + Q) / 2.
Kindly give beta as 0.21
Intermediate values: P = 0.55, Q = 0.10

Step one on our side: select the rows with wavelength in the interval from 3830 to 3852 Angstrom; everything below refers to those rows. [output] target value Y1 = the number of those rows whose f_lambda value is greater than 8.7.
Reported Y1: 0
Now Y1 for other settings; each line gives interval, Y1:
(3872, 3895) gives 0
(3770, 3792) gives 0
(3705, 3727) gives 2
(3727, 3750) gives 2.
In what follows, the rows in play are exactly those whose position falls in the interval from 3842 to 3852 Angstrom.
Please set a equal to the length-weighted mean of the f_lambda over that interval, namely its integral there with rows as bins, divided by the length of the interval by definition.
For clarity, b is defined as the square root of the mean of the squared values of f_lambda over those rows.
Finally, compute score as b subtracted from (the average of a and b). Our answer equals -0.018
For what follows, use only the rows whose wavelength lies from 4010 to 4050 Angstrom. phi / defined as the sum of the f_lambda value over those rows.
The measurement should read 165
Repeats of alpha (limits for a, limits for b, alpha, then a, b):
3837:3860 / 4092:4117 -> 0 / 1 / 1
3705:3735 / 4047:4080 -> 0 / 2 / 2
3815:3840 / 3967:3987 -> 0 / 1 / 1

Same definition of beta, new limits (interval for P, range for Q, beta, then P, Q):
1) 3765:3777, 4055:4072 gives 0.45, 0.74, 0.35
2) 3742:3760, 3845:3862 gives 0.45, 0.67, 0.38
